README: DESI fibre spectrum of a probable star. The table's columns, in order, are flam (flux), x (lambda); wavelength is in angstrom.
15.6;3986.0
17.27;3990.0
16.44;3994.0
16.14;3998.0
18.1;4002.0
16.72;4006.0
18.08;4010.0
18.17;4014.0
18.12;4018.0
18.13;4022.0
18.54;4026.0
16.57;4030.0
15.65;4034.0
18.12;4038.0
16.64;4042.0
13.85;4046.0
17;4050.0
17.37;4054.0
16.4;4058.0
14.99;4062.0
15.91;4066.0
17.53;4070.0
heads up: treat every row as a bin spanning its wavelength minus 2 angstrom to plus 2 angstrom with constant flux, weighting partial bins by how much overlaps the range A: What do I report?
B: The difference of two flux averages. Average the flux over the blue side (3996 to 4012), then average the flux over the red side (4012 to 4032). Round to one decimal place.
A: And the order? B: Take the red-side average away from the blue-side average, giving -0.6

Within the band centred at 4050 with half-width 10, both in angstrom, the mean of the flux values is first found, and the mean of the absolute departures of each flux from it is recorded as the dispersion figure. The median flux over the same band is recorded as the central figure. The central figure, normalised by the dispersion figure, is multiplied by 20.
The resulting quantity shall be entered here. 346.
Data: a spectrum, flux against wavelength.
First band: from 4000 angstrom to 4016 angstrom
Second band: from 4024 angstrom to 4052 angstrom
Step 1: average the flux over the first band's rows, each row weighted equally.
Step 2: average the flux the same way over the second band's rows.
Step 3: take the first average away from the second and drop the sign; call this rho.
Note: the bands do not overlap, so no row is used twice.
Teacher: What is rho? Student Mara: 1.1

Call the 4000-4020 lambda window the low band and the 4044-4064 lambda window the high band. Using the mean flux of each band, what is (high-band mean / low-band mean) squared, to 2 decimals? 0.80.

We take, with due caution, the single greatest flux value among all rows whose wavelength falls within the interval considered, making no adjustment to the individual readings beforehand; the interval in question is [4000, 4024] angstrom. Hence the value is 18.17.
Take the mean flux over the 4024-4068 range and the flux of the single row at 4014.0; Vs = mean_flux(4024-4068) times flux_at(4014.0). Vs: 299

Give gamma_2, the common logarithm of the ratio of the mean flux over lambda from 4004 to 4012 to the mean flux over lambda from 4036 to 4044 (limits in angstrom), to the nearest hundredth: 0.00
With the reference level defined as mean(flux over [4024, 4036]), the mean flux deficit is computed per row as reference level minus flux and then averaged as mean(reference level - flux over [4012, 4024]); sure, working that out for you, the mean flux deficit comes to -1.2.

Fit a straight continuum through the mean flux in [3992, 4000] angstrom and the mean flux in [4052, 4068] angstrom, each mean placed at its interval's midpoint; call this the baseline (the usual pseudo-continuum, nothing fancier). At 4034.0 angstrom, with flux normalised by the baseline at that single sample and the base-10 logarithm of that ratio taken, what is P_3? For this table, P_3 -0.0155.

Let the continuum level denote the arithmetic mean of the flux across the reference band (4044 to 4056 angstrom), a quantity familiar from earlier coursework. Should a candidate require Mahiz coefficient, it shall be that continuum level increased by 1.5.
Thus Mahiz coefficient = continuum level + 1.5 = 17.6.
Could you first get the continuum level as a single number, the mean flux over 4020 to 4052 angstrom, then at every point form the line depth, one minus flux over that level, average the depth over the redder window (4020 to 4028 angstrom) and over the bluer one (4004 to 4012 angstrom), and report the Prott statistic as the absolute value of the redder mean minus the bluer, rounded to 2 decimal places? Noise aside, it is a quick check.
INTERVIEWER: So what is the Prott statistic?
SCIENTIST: 0.06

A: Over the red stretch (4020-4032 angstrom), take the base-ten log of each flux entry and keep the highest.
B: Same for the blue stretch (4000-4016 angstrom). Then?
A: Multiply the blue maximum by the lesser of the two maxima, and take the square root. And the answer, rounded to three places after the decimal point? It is 1.259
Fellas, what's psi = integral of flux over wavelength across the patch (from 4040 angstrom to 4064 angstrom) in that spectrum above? 385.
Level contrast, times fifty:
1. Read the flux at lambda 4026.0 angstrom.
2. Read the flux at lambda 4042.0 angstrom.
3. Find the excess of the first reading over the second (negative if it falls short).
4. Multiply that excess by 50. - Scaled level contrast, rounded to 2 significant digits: 95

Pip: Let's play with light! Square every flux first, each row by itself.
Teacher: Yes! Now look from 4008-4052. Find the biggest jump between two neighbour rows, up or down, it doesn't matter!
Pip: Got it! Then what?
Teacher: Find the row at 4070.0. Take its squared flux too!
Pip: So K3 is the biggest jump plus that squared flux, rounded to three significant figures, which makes 404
